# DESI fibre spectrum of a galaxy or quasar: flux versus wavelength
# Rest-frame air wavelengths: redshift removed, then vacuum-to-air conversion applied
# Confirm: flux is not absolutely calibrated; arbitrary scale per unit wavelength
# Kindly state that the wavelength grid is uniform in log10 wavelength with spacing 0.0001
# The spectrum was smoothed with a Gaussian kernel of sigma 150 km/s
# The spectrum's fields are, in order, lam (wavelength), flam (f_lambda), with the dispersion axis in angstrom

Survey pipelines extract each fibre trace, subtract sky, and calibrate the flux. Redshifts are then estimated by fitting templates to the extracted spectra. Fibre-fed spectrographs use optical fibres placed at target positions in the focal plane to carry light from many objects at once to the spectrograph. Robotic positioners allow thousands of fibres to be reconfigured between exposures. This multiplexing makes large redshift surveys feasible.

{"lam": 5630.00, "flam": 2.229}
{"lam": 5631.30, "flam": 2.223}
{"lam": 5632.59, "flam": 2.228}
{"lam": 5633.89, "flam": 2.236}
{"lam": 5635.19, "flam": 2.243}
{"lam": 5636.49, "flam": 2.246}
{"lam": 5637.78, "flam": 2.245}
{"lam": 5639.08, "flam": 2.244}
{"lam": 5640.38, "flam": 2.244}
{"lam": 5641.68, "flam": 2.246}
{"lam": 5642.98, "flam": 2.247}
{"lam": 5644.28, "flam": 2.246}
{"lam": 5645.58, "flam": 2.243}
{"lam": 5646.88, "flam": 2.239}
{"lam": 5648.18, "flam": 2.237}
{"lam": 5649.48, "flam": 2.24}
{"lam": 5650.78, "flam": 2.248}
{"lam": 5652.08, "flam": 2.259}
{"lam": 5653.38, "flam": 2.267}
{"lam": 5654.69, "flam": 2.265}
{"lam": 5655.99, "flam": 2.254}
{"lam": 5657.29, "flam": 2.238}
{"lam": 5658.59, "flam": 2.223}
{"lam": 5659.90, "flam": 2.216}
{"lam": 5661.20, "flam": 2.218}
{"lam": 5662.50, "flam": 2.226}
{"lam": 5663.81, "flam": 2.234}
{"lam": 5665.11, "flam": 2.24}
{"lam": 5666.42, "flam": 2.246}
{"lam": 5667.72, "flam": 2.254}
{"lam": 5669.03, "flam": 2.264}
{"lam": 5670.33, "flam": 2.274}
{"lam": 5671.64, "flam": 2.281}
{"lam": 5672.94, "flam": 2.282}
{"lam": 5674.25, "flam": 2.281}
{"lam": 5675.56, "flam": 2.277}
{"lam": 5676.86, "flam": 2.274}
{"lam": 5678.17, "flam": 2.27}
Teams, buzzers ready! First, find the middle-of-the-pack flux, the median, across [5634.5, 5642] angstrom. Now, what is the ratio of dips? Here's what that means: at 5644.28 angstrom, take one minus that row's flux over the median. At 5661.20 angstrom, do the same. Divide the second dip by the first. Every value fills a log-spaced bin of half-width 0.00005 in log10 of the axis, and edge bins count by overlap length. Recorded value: -18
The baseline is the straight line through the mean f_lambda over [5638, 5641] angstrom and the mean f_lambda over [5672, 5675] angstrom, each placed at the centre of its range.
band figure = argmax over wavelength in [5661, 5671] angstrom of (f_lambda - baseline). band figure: 5670.33 angstrom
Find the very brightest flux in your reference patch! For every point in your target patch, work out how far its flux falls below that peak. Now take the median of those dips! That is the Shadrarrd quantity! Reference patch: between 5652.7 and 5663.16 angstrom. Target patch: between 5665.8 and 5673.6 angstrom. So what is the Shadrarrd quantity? -0.002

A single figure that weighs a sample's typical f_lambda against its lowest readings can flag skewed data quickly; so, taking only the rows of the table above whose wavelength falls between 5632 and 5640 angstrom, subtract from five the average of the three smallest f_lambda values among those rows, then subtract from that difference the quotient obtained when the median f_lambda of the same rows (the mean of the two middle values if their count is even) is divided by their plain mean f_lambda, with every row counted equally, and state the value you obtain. 1.76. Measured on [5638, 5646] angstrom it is 1.76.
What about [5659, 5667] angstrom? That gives 1.78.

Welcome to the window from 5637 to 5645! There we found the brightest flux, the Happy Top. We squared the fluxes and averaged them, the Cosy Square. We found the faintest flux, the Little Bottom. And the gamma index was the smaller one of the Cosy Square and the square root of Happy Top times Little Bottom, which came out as 2.25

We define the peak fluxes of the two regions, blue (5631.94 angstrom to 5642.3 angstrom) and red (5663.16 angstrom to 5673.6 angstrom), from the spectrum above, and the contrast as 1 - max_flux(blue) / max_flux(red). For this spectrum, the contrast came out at 0.016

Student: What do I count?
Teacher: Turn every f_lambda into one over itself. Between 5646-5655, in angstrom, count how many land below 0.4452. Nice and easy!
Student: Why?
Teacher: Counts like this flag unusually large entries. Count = 4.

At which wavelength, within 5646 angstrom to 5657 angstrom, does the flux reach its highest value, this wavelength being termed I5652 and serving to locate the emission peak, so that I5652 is 5653.38 angstrom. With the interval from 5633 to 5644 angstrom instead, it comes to 5642.98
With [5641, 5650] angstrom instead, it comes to 5642.98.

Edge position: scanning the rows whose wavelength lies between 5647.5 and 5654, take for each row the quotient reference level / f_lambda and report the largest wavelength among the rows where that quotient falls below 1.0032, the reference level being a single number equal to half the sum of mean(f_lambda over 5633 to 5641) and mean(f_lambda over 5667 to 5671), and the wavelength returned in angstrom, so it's 5653.38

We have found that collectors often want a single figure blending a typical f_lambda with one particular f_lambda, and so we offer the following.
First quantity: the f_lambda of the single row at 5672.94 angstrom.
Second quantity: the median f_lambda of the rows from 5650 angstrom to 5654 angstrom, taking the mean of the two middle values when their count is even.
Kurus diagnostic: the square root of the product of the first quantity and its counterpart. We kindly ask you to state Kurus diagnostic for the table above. 2.27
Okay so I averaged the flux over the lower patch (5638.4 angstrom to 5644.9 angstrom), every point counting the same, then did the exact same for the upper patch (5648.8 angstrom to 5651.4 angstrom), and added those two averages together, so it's 4.489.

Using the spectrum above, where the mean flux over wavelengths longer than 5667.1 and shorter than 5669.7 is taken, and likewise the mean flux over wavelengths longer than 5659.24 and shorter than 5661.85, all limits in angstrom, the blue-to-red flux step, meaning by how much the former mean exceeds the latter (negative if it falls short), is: 0.04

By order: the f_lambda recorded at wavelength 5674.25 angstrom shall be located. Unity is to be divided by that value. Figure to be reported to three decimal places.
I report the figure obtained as 0.438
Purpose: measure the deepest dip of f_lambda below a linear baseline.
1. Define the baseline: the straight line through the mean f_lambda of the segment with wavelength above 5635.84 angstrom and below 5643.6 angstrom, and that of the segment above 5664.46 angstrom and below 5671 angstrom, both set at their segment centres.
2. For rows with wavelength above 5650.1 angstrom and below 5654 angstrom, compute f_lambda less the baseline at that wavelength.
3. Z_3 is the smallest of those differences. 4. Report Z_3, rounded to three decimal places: -0.001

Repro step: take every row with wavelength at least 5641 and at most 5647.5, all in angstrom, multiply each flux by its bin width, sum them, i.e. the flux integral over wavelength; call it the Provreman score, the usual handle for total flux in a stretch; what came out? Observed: 14.6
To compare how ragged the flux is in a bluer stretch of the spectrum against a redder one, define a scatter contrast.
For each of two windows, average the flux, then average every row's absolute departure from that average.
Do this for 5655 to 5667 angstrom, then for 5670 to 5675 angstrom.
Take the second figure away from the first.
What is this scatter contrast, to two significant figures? 0.0079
